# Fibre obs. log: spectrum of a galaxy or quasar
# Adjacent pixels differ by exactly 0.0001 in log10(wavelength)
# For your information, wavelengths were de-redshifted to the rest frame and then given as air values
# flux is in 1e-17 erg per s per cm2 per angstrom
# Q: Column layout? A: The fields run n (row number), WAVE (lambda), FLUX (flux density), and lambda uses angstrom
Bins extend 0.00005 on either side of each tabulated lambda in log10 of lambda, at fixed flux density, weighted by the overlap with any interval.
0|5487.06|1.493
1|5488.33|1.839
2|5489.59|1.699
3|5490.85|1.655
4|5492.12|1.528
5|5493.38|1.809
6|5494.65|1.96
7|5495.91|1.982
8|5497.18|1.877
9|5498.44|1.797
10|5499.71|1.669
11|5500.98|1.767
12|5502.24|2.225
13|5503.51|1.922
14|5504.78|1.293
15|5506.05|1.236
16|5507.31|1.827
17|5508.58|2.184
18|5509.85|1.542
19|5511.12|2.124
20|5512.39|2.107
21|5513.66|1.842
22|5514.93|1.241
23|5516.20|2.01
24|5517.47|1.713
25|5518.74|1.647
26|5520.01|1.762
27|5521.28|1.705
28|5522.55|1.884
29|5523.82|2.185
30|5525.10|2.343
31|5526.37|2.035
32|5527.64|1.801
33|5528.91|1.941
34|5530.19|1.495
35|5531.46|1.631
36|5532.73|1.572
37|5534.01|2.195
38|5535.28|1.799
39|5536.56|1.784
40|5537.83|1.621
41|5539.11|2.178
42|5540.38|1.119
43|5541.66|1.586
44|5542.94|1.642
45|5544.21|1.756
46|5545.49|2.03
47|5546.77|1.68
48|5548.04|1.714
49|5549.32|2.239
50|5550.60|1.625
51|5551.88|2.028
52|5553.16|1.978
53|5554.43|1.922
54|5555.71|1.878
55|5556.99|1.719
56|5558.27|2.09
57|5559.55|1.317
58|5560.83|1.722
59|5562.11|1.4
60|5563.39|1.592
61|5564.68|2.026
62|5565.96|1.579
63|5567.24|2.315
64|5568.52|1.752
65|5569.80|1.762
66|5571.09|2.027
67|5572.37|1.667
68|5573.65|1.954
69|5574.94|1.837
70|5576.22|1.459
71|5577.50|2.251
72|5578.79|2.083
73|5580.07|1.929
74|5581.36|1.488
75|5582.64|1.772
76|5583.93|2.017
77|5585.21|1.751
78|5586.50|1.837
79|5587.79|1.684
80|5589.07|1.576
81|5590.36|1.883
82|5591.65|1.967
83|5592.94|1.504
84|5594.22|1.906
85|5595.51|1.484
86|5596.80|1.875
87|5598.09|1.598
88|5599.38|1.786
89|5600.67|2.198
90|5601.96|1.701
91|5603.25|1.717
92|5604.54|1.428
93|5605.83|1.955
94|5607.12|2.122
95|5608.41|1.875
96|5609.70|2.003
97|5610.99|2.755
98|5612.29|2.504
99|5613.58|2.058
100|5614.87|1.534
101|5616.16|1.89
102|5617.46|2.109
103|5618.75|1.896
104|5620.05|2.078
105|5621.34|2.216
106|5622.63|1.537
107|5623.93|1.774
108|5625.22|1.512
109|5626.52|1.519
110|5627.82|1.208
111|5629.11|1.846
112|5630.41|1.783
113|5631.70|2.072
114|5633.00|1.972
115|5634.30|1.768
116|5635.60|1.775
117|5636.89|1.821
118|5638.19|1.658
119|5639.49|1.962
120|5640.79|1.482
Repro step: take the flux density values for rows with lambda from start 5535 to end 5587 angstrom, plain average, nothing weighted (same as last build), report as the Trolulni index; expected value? 1.80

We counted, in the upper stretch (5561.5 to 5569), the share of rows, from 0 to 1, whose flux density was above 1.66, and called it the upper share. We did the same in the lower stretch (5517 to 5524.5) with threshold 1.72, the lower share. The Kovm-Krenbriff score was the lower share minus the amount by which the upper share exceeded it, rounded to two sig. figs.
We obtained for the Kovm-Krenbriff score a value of 0.50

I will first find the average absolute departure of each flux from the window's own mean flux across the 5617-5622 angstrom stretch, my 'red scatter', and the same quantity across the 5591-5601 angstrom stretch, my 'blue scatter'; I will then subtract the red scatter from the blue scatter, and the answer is 0.11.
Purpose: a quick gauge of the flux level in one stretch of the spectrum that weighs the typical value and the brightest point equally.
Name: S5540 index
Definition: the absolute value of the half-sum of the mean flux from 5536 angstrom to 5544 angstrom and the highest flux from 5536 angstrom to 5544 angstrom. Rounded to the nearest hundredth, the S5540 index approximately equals 1.92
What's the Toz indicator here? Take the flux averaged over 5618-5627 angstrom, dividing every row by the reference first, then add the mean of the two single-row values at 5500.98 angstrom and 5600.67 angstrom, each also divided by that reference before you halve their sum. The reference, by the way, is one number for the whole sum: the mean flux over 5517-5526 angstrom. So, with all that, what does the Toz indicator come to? 1.99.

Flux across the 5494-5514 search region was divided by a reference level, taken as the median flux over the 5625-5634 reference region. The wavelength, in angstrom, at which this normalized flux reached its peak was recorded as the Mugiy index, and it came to 5502.24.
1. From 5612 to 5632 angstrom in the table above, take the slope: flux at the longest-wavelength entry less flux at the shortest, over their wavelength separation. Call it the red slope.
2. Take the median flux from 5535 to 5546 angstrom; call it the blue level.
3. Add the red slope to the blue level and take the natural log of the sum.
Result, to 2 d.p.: 0.55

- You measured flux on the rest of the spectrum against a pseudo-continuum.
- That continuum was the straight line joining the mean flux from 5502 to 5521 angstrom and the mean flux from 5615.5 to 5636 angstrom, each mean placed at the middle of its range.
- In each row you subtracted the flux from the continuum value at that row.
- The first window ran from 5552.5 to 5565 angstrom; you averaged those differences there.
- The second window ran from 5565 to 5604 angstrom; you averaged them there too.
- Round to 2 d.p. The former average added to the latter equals 0.01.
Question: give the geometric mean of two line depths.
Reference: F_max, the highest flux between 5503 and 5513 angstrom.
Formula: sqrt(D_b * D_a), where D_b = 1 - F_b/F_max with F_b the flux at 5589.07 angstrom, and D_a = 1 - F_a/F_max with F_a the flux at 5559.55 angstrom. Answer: 0.33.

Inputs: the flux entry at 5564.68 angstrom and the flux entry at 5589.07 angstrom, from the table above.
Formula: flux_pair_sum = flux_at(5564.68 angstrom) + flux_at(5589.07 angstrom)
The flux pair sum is 3.60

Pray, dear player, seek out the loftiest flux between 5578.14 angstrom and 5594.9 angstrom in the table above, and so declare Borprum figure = 2.083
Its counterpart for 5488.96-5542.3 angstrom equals 2.343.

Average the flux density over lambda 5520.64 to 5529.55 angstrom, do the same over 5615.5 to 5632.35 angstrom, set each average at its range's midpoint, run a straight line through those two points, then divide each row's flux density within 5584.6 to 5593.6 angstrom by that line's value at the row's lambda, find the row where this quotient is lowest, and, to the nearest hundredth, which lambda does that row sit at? 5592.94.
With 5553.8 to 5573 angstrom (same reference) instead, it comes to 5559.55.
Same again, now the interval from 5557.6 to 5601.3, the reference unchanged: 5559.55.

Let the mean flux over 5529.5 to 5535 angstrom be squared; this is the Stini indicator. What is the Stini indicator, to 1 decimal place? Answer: 3.0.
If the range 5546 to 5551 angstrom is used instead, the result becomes 3.3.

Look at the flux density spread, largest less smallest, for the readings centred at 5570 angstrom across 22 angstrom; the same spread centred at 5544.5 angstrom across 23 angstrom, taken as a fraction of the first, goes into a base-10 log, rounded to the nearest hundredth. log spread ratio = 0.05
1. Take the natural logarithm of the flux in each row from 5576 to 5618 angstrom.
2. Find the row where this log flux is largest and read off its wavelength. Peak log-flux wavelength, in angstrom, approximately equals 5610.99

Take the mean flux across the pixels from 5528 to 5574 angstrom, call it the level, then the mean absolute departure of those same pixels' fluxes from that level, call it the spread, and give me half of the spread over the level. 0.059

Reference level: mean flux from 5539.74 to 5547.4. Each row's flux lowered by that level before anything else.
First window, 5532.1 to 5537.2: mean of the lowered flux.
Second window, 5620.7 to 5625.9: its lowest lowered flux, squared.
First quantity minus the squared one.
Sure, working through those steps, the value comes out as 0.19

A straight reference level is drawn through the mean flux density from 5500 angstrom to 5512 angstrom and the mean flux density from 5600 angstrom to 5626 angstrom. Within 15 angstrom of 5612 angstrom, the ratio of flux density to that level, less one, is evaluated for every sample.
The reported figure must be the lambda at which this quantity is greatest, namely 5610.99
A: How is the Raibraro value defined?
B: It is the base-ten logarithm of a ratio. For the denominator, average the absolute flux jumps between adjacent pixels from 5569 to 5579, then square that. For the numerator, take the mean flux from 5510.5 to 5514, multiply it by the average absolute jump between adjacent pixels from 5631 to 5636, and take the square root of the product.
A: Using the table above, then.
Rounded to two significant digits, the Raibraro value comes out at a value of 0.60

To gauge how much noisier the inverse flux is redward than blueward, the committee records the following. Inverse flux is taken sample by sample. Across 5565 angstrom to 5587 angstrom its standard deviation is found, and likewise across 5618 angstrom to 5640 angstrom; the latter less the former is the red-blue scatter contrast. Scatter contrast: 0.018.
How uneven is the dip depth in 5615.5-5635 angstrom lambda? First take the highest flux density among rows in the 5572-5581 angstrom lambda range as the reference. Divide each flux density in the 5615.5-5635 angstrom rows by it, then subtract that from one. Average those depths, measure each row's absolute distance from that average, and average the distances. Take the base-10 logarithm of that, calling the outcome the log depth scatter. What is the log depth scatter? -1.03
